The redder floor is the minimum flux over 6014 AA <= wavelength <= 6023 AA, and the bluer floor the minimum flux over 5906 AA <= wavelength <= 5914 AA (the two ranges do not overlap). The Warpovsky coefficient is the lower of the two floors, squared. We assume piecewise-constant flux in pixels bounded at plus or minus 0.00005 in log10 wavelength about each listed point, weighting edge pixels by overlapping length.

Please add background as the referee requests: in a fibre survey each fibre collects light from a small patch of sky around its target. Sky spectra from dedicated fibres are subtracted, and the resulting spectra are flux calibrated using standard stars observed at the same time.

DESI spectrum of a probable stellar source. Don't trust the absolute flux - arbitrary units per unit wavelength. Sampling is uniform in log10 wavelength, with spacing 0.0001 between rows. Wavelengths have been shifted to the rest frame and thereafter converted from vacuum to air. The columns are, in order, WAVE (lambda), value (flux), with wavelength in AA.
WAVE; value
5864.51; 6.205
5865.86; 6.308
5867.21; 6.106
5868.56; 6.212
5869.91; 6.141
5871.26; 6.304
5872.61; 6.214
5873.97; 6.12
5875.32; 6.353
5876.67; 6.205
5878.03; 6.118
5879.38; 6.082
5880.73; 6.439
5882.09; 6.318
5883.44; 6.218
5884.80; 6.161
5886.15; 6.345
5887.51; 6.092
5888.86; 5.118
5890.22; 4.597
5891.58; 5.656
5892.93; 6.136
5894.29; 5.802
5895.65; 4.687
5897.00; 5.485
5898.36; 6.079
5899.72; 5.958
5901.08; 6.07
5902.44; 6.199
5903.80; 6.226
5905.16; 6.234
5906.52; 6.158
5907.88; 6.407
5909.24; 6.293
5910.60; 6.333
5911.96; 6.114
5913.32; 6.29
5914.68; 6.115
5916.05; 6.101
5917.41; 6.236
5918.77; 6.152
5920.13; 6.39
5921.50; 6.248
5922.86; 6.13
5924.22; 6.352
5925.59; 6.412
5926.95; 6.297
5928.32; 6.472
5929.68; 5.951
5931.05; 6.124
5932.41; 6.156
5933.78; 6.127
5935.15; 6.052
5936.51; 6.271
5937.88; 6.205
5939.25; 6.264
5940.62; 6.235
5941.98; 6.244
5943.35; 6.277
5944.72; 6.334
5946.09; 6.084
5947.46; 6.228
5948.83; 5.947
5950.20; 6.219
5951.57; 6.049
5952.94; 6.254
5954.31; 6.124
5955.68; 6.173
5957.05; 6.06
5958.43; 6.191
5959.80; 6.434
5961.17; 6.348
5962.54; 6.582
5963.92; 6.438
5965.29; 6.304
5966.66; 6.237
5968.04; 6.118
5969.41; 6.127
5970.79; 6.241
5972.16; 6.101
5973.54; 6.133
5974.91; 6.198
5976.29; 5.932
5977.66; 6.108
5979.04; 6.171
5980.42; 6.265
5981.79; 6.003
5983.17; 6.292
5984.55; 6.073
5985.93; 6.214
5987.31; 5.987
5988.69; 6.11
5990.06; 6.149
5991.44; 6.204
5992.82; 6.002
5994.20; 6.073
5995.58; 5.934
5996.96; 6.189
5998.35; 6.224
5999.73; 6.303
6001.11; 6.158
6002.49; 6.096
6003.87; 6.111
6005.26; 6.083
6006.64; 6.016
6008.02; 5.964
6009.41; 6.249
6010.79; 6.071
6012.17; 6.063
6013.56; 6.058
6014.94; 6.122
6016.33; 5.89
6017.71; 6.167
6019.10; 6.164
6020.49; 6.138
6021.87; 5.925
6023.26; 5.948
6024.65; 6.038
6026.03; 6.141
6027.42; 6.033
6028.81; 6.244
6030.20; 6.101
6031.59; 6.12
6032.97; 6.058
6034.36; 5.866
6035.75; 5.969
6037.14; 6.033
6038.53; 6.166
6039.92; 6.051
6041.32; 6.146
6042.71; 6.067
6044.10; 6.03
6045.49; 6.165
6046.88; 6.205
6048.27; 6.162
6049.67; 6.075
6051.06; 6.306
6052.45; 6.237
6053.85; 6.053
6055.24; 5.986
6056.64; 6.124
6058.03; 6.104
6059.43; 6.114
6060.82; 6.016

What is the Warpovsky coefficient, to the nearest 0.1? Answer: 34.7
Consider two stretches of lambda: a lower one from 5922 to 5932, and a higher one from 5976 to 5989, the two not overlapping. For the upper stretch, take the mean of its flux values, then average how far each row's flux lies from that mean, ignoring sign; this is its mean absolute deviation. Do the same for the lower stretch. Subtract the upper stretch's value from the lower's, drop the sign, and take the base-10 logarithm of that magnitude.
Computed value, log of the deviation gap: -1.2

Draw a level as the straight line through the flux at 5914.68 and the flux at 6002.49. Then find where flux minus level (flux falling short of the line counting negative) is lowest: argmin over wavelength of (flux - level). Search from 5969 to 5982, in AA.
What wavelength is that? 5976.29 AA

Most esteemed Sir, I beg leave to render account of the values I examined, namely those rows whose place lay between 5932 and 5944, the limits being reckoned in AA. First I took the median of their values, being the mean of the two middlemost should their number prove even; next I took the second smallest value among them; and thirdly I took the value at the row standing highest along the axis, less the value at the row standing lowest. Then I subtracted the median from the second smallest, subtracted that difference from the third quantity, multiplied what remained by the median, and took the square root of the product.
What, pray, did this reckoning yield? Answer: 1.2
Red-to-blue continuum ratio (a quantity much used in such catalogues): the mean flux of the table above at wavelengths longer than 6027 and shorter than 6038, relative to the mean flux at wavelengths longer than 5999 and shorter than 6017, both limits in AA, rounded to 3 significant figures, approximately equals 0.994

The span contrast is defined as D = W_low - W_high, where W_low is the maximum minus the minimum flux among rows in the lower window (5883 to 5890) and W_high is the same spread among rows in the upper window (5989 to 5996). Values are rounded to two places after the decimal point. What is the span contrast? 0.96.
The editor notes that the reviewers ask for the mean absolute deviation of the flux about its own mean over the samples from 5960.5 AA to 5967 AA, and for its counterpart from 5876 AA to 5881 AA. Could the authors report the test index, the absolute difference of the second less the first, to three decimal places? 0.011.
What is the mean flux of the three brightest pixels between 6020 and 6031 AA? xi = 6.17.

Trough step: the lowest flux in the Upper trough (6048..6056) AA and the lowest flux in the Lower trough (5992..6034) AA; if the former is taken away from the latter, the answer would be -0.10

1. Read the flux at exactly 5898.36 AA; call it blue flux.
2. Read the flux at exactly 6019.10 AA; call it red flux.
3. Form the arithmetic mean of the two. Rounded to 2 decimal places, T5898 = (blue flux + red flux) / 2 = 6.12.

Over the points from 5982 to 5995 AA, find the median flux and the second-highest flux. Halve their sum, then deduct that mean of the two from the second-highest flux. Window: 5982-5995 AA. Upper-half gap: 0.052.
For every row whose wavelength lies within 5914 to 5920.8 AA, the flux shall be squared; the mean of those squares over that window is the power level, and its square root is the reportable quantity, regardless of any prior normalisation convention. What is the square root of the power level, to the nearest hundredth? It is 6.20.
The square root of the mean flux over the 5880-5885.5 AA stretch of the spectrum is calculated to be 2.51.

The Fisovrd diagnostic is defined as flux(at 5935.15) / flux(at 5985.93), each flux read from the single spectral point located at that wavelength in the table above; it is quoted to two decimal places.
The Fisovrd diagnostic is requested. 0.97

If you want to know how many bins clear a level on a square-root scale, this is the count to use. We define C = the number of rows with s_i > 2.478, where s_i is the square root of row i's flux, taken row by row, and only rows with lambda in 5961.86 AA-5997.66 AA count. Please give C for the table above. 13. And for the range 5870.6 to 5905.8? 12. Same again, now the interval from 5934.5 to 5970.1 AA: 18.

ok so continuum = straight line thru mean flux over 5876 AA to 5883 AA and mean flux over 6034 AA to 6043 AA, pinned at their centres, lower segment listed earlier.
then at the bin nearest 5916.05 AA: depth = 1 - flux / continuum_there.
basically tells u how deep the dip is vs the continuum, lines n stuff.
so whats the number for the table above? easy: 0.014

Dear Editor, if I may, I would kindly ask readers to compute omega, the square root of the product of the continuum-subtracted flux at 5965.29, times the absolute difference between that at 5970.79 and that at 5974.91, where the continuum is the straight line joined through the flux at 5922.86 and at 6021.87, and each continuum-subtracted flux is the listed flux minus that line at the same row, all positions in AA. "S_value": 0.10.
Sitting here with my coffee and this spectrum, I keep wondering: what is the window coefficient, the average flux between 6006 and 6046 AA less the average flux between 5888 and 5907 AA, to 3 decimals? 0.326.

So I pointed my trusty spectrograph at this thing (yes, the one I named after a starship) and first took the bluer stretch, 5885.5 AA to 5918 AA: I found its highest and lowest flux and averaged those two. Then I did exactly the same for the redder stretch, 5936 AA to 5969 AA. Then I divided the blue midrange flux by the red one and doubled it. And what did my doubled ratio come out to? 1.76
